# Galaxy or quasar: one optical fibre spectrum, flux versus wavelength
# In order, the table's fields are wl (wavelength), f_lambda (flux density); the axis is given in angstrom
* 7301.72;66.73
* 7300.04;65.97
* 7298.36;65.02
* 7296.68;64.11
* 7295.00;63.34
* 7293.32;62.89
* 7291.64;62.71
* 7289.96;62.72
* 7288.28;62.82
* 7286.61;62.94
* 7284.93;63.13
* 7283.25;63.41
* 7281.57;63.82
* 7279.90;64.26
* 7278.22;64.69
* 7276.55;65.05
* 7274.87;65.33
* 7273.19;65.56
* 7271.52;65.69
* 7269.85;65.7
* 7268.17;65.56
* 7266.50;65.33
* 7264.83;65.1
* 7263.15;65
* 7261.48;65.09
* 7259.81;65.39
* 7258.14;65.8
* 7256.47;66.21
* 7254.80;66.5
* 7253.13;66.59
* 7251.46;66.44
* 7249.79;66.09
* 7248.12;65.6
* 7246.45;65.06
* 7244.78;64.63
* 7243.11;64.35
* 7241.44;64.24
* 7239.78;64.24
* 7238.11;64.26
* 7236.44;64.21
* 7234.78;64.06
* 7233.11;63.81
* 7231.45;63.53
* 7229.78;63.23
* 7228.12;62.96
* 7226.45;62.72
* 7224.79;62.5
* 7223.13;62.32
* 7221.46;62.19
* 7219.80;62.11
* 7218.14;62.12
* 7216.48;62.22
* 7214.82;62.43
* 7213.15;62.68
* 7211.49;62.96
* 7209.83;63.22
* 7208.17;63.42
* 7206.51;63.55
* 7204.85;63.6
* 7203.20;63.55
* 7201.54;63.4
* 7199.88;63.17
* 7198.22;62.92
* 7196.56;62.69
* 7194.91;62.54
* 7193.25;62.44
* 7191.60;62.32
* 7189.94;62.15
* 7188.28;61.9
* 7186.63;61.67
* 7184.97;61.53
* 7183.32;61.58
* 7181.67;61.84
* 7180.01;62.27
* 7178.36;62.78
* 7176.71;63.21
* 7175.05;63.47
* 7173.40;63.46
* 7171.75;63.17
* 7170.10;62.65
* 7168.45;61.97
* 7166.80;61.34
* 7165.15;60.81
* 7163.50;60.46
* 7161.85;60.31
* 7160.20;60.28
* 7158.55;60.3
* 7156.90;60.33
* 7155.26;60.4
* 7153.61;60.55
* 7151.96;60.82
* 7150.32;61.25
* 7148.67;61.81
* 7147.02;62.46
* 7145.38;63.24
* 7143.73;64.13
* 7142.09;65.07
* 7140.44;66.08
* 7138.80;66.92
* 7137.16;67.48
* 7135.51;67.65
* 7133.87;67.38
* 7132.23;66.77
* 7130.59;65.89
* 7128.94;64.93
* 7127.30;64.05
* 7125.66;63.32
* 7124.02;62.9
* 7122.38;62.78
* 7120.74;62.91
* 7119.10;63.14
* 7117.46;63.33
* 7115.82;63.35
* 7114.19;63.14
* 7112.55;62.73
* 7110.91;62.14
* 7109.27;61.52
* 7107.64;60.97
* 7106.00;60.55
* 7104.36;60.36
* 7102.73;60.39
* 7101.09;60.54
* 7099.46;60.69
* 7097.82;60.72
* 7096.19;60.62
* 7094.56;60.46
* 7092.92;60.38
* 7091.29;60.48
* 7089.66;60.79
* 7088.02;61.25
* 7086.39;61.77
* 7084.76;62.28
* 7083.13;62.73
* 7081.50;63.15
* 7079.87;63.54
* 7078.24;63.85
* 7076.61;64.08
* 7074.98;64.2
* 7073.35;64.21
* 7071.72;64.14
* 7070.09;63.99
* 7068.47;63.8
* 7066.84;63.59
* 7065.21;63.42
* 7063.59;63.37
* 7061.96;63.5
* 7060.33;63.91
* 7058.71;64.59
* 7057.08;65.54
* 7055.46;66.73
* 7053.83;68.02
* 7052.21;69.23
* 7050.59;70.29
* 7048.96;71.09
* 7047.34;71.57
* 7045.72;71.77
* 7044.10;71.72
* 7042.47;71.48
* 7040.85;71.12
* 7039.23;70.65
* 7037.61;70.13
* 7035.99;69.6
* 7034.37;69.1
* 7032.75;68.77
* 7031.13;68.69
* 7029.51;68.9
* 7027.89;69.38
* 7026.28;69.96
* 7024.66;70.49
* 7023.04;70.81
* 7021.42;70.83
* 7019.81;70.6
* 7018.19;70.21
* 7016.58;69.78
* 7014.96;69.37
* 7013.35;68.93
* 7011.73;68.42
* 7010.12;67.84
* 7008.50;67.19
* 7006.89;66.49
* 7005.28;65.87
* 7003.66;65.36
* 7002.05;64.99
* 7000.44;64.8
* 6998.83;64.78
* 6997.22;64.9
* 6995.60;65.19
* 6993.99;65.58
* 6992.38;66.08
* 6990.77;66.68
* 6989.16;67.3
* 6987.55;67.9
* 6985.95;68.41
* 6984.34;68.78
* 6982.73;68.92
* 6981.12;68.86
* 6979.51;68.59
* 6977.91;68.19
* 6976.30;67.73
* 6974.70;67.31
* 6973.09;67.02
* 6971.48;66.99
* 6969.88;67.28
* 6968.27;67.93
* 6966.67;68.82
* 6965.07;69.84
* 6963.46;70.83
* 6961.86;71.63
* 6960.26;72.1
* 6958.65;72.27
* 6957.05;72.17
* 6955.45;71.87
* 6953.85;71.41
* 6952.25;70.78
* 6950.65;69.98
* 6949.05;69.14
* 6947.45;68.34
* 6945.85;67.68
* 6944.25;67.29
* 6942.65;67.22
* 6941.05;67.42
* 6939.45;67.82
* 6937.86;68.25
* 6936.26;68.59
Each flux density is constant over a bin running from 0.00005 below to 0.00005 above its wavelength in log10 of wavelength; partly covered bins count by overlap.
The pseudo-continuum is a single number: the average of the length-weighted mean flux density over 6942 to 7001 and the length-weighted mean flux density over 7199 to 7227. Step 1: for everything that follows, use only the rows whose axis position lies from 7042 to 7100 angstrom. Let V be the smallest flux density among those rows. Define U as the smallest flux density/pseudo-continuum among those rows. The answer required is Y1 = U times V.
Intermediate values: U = 0.920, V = 60.38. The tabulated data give 56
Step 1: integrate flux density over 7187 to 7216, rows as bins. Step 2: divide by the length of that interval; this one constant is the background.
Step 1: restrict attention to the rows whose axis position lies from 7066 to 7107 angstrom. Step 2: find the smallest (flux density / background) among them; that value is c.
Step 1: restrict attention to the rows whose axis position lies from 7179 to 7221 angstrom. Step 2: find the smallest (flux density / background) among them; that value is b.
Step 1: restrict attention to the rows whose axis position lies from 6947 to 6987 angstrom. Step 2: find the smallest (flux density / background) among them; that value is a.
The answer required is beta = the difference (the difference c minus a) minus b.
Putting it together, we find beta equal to -1.08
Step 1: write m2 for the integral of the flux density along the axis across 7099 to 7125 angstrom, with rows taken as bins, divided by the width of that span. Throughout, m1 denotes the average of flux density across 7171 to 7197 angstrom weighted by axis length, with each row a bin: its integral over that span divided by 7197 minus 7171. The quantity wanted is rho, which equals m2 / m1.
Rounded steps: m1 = 62.4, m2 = 62.0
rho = 0.993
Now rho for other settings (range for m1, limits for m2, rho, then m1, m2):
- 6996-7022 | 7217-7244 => 0.938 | 67.5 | 63.3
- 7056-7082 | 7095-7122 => 0.965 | 64.0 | 61.7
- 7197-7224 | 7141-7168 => 0.979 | 62.9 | 61.5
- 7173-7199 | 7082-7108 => 0.977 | 62.4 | 61.0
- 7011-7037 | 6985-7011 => 0.951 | 69.6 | 66.2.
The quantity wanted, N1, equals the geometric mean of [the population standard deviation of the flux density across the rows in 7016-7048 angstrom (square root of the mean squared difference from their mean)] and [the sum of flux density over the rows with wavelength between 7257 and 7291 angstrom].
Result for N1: 35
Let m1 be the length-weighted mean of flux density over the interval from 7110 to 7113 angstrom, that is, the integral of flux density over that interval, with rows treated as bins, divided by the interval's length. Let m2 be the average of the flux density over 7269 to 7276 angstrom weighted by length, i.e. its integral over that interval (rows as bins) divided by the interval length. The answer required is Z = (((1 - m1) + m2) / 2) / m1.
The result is 0.034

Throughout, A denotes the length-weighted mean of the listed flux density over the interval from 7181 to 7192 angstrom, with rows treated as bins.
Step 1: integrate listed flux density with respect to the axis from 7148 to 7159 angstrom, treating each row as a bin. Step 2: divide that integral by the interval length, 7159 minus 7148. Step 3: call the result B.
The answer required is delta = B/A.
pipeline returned 0.98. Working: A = 61.8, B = 61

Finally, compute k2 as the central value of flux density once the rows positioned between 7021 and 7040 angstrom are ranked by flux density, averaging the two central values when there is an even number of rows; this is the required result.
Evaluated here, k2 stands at 69.8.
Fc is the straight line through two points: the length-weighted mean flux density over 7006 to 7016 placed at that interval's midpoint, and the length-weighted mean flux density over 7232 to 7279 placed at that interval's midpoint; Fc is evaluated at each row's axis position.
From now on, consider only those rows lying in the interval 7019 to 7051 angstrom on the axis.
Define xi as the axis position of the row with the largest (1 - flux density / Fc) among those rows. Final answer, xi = 7031.13 angstrom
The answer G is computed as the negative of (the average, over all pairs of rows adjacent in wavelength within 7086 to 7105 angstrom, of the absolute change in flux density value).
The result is -0.19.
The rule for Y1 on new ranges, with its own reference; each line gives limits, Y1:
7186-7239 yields 58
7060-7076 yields 61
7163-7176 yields 56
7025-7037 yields 72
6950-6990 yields 68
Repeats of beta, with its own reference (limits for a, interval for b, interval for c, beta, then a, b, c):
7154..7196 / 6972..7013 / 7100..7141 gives -1.03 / 0.96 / 1.03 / 0.96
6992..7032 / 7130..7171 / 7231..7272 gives -0.98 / 1.03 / 0.96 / 1.01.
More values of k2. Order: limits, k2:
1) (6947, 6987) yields 68.9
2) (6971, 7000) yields 67.3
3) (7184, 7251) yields 63.1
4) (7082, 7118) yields 60.9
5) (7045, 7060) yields 69.2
